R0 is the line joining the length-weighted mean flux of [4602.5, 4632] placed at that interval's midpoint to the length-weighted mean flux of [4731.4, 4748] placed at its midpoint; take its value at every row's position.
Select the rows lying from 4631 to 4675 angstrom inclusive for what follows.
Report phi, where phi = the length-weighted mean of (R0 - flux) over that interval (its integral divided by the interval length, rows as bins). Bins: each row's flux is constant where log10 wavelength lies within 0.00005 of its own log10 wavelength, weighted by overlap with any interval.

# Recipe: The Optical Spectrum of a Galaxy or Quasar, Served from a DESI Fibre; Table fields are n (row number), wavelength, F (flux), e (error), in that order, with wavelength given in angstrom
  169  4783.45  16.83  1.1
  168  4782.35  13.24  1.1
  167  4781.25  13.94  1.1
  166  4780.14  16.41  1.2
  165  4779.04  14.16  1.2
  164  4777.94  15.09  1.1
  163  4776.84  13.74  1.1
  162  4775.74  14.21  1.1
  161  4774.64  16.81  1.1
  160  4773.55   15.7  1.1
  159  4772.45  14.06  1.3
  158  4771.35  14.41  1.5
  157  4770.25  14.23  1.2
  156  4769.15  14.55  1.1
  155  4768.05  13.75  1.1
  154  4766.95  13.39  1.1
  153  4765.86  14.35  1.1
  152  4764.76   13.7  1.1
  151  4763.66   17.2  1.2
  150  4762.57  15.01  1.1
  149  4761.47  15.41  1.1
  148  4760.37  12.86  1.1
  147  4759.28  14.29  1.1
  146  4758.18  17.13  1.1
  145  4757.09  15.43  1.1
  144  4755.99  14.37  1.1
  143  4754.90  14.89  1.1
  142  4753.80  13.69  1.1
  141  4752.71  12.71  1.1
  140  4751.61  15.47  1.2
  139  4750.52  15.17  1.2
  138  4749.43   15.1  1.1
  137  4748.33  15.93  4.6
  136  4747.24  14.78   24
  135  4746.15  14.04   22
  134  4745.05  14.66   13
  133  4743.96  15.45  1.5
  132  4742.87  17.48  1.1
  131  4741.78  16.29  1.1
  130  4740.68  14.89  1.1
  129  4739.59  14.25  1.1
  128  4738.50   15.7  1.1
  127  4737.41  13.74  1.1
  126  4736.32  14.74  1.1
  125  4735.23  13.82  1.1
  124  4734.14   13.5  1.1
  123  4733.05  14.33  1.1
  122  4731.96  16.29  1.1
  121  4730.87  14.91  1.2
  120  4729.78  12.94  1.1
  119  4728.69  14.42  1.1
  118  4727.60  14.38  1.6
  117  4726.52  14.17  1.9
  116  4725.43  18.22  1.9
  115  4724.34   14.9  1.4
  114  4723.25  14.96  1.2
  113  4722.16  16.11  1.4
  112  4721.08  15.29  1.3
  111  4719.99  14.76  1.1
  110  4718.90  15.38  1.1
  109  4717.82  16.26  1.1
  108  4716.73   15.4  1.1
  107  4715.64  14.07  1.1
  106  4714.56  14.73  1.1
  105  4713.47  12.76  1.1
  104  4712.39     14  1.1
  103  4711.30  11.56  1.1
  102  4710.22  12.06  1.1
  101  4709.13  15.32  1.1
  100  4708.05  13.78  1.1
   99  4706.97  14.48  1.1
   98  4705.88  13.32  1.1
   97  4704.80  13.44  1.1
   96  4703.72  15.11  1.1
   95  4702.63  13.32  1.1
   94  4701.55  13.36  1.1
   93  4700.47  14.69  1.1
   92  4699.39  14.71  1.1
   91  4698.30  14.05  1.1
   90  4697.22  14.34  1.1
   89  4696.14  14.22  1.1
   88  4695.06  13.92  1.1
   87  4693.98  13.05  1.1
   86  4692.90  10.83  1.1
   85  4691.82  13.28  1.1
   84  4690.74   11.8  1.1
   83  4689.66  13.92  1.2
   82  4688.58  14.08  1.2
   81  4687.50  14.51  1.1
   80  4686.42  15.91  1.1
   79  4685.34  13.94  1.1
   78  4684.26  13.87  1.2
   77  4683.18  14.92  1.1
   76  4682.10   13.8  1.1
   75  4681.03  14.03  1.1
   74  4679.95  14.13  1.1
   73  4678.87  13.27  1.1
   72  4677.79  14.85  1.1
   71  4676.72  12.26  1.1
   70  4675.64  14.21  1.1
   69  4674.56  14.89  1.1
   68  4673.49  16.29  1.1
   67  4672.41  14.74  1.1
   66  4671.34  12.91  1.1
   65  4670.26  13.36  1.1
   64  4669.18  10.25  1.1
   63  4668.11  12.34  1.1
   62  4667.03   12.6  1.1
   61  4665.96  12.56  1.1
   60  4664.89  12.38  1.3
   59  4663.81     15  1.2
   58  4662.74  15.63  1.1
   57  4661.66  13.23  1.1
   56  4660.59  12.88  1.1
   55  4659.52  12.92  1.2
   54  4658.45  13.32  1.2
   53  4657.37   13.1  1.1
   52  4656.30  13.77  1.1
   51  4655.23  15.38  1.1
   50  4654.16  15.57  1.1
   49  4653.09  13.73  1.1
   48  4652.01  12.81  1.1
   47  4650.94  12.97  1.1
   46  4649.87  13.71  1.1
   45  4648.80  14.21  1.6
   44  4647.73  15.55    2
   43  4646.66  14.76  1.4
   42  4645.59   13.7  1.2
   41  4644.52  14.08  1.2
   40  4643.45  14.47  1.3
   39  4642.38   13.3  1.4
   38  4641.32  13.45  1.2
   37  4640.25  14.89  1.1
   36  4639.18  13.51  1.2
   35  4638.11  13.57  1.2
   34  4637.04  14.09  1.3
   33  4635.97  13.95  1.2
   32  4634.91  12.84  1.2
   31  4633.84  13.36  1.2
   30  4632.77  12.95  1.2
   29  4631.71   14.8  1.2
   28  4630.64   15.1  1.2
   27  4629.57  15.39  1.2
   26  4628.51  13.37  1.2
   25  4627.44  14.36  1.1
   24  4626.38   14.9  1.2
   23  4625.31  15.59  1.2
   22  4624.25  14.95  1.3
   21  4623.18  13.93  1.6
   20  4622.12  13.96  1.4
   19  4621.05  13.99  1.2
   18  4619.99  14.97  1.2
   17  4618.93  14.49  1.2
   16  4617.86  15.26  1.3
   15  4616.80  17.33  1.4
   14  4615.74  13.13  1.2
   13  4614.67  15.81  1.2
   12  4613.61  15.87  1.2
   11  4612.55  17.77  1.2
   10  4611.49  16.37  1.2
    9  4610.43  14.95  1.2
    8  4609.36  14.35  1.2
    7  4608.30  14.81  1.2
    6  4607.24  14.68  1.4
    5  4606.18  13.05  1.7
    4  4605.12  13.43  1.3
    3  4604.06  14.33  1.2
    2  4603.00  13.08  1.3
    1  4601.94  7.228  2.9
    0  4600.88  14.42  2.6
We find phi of 1.1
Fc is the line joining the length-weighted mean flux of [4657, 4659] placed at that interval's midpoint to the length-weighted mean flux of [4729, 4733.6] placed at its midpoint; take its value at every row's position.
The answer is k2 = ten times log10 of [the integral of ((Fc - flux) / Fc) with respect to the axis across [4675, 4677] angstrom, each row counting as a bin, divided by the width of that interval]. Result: -21.8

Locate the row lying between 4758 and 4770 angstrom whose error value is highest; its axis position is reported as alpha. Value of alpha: 4763.66 angstrom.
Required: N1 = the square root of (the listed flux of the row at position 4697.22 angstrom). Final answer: 3.79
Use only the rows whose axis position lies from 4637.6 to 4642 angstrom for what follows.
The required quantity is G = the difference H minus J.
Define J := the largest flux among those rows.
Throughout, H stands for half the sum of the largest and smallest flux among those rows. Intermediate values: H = 14.2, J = 14.89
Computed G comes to -0.72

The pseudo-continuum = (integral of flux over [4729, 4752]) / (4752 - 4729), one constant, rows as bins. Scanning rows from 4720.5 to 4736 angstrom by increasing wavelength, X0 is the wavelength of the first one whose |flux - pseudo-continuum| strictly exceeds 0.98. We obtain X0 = 4722.16 angstrom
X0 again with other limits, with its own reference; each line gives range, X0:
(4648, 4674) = 4649.87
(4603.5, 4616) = 4605.12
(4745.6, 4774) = 4748.33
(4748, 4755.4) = 4748.33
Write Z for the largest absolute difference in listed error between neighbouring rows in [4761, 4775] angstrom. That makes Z 0.30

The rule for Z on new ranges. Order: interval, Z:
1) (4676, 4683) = 0.00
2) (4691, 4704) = 0.00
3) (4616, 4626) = 0.30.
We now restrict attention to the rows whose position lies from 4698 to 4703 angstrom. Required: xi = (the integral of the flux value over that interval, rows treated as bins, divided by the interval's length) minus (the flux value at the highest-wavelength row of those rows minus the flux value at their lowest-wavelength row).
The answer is 14.8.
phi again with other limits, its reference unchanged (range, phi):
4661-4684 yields 1.2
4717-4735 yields -0.1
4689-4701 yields 1.4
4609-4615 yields -1.1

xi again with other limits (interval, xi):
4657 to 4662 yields 13.0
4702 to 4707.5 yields 12.8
